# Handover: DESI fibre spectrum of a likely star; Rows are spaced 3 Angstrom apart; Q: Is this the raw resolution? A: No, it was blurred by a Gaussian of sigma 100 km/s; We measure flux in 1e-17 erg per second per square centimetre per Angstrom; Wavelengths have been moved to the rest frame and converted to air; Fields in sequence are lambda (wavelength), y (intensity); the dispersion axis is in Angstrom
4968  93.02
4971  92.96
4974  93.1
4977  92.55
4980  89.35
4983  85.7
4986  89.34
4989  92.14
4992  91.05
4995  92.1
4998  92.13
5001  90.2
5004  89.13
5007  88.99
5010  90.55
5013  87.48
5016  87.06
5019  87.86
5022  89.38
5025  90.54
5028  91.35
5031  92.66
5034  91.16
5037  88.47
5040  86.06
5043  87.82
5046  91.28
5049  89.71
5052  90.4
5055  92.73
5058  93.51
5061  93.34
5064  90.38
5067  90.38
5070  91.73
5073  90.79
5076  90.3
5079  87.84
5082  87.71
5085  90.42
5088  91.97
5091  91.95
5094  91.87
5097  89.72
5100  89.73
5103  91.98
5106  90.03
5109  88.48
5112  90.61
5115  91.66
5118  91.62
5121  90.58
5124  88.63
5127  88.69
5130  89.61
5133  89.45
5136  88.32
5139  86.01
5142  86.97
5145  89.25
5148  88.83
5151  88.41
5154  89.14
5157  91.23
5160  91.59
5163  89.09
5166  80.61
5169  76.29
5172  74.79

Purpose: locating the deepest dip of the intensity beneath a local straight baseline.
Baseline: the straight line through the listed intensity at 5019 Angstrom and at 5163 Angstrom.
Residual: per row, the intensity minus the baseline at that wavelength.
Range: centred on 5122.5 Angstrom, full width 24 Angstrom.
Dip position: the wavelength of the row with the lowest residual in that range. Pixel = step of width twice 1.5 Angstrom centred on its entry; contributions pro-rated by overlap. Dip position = 5124 Angstrom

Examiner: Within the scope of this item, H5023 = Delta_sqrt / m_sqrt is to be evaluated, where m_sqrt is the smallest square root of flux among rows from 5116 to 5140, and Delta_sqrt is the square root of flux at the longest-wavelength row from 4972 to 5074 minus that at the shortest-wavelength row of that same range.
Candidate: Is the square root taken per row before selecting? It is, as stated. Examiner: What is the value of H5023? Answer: -0.013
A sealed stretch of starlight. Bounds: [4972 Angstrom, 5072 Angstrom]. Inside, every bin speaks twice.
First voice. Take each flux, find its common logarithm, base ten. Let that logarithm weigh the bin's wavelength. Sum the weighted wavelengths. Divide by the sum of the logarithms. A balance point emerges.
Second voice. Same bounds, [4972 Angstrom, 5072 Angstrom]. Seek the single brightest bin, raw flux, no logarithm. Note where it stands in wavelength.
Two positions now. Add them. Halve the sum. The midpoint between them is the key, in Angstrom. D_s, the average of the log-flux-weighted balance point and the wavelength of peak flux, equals 5040.0 Angstrom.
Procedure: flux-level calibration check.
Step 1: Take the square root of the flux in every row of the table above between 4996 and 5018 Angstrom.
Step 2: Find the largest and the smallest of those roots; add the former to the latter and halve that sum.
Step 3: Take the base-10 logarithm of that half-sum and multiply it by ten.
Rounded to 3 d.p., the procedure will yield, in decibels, 9.761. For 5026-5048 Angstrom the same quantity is 9.755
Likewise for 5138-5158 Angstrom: 9.737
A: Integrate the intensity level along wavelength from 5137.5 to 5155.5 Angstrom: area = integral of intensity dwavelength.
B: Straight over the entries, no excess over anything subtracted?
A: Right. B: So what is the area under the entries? 1586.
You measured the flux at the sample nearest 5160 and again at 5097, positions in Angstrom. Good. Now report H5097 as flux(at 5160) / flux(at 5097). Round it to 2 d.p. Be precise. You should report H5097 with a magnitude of 1.02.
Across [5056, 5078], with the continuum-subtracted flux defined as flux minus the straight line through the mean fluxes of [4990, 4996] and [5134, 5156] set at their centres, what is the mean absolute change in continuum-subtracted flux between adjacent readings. 0.96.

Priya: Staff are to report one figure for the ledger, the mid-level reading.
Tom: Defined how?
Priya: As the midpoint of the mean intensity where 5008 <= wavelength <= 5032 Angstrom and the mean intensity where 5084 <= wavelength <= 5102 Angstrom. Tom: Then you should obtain 90.3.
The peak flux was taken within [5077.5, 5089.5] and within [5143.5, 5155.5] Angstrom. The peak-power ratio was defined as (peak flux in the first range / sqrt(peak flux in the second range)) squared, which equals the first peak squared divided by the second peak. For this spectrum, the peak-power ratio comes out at 94.8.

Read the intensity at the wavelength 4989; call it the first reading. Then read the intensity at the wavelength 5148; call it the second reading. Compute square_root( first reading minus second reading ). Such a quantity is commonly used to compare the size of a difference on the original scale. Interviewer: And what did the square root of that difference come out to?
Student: 1.8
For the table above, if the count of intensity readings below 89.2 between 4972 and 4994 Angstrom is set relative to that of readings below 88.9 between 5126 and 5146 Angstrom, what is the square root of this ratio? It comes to 0.50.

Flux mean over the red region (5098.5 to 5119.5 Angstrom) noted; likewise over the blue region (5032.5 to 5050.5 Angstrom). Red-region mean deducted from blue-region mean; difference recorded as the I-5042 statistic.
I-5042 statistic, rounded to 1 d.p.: -1.5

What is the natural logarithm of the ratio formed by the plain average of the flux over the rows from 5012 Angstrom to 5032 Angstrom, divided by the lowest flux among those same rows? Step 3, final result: 0.027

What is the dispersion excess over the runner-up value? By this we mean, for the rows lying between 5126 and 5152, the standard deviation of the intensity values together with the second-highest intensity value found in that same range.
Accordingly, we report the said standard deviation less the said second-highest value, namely -88.3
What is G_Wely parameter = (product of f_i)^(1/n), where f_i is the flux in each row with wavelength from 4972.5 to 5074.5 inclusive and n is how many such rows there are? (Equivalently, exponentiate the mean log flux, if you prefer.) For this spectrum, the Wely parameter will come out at 90.3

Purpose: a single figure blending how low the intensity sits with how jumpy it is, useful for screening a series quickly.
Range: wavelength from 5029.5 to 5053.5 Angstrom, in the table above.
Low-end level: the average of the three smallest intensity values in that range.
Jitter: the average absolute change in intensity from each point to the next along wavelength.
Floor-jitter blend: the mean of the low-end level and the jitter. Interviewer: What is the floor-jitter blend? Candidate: 44.7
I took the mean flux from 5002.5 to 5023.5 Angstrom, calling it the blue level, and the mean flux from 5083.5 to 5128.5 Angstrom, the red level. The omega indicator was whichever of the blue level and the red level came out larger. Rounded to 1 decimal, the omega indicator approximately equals 90.5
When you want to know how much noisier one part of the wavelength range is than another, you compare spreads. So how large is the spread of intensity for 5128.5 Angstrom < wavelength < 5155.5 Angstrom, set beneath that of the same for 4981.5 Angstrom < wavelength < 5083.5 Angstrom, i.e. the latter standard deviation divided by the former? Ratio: 1.7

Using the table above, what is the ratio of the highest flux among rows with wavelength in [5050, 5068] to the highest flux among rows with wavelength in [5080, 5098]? 1.017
